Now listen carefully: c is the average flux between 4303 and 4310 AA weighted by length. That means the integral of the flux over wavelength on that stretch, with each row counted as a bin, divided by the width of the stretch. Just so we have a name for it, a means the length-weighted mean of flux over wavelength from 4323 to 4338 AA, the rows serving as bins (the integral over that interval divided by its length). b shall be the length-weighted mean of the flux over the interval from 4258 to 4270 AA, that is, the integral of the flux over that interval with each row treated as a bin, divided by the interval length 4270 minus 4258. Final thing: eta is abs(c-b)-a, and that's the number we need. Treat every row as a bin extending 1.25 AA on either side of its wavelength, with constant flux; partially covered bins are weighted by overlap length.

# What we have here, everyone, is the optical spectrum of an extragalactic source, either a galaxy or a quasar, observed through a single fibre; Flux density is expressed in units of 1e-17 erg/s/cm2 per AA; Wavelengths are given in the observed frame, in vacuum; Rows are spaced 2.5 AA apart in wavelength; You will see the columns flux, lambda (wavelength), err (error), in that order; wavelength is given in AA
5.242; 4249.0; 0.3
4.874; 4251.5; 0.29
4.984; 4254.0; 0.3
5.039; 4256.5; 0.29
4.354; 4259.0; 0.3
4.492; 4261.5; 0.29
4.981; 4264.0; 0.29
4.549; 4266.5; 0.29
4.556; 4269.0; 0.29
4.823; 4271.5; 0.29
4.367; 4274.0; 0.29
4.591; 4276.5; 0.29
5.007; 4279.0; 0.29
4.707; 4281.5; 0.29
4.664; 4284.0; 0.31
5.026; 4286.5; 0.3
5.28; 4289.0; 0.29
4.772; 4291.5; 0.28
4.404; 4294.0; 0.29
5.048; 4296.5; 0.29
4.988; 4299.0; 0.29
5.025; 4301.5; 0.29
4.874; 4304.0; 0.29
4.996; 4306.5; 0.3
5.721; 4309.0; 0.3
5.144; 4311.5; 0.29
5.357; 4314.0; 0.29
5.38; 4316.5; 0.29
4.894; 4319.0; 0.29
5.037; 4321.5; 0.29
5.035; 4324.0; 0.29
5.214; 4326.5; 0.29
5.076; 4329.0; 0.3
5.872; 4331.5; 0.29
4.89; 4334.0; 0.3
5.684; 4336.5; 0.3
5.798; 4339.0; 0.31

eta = -4.7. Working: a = 5.31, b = 4.59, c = 5.2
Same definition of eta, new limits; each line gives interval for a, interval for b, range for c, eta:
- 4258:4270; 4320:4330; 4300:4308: -4.5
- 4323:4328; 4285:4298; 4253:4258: -5.0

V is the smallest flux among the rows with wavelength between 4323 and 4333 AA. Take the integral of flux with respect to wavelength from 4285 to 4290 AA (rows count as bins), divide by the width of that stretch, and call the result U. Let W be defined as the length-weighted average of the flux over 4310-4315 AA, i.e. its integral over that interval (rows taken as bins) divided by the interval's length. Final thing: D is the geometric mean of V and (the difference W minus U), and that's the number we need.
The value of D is 0.86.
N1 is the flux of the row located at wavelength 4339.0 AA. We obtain 5.798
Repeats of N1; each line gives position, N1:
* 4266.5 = 4.549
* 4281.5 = 4.707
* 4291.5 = 4.772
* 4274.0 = 4.367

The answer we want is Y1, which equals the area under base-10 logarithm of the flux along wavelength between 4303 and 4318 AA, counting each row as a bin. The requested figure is 11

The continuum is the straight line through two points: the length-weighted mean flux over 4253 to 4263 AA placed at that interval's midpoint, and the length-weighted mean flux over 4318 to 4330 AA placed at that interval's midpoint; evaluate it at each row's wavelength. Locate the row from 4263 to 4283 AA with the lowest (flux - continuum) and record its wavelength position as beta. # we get 4274.0 AA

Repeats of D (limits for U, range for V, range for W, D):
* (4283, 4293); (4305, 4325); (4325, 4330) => 1.02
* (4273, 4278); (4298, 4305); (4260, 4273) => 0.87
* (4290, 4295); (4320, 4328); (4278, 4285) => 0.89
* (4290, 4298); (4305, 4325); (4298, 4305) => 0.99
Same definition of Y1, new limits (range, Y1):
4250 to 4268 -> 12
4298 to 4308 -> 7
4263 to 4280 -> 11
